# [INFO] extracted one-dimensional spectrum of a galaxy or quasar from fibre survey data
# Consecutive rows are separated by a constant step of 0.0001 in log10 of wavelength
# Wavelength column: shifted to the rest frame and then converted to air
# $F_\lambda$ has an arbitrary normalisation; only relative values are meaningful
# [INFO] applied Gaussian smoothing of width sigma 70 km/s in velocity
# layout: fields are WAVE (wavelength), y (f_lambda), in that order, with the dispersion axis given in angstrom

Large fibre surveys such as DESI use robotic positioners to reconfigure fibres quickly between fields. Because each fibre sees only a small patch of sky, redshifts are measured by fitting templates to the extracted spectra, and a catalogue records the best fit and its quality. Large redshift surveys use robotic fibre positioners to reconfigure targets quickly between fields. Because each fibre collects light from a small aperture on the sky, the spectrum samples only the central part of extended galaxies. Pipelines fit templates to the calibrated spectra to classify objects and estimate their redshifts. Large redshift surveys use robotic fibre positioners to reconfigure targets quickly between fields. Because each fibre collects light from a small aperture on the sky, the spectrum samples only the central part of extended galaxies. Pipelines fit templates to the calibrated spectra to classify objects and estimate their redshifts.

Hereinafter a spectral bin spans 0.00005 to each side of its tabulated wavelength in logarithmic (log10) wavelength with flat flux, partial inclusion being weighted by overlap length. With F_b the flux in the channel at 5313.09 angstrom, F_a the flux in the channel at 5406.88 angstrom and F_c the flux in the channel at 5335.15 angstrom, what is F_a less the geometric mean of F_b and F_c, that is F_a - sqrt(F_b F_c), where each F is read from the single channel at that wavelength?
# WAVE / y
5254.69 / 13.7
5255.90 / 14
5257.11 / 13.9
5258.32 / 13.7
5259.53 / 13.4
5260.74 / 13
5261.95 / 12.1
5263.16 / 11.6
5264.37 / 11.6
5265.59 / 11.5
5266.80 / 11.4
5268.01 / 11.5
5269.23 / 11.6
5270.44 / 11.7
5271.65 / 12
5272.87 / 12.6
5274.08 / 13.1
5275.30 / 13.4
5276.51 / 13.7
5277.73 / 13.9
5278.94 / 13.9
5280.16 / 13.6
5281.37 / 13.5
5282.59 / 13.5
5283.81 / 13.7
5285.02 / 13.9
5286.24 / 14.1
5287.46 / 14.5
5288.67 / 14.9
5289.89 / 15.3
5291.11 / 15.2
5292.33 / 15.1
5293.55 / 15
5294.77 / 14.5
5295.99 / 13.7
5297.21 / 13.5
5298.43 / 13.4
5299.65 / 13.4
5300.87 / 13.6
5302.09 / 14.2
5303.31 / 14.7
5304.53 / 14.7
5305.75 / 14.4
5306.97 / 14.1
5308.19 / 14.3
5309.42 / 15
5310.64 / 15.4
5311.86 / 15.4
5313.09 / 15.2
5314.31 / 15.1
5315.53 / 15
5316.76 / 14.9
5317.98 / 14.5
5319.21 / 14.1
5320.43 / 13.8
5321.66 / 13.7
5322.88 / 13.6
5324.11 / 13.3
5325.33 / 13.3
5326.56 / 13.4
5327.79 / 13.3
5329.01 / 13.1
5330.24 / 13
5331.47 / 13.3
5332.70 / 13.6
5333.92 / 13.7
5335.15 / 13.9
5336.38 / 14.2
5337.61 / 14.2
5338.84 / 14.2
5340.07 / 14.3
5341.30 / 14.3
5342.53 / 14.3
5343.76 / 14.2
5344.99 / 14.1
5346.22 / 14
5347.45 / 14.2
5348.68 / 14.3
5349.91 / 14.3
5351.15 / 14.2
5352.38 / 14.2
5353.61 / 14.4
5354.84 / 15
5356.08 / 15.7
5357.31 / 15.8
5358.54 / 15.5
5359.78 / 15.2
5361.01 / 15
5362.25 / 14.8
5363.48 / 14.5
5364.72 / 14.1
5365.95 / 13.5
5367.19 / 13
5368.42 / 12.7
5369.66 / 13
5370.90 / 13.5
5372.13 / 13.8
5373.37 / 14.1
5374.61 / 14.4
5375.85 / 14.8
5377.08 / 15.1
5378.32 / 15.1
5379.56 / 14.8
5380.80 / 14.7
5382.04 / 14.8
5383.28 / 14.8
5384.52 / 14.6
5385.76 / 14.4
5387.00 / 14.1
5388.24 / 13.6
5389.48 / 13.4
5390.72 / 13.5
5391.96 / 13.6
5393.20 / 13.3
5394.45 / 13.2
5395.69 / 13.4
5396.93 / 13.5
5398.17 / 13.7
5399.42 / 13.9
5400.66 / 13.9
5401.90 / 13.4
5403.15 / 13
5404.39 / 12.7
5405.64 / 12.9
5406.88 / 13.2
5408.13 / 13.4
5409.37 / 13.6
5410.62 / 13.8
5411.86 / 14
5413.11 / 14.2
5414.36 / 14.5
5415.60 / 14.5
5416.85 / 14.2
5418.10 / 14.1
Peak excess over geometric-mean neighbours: -1.3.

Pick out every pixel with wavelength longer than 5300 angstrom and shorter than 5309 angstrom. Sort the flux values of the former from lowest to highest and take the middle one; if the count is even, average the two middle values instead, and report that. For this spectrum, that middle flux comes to 14.3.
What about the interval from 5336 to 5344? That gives 14.2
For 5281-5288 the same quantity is 13.8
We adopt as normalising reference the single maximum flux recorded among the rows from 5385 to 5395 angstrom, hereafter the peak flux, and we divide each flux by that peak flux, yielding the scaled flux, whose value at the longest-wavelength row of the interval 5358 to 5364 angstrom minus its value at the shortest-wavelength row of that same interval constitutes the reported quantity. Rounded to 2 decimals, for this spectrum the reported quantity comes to -0.07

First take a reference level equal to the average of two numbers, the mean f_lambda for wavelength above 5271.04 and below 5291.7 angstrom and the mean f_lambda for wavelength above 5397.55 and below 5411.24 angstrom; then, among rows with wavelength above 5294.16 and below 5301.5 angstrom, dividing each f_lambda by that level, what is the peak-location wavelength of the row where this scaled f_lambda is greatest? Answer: 5294.77 angstrom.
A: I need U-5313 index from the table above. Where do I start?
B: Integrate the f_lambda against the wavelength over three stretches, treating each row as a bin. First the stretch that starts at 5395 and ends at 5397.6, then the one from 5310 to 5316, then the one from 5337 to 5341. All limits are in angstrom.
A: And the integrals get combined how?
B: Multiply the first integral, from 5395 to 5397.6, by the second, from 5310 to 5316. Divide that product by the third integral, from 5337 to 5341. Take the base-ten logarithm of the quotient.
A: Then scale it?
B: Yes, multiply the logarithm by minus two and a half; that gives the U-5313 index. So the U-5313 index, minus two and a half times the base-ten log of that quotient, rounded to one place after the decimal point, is -4.4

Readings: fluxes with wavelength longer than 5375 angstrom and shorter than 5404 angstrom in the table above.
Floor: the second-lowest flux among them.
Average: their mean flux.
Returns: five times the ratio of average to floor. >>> 5.31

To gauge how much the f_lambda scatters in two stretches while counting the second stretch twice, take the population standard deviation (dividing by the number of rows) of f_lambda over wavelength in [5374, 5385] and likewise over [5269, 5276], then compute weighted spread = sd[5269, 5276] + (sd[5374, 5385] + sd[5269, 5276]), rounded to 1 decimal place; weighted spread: 1.6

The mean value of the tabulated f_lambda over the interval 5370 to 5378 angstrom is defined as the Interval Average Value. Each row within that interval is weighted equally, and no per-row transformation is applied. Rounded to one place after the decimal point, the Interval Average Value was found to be 14.3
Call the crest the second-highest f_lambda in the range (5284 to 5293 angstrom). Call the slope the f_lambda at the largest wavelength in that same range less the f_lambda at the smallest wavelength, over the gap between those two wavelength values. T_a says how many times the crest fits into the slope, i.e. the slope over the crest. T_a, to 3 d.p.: 0.011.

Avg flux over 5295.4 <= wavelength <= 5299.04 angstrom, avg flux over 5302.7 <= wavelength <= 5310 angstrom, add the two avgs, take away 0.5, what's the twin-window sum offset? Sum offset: 27.6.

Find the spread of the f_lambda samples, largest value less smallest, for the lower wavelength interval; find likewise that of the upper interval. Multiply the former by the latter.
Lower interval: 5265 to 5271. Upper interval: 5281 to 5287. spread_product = 0.18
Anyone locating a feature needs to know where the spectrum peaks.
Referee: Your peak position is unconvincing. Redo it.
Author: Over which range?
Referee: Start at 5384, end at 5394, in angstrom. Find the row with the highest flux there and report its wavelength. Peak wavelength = 5384.52 angstrom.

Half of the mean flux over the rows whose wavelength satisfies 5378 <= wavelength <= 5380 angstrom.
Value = 7.5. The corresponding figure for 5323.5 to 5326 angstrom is 6.7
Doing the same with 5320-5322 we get 6.9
